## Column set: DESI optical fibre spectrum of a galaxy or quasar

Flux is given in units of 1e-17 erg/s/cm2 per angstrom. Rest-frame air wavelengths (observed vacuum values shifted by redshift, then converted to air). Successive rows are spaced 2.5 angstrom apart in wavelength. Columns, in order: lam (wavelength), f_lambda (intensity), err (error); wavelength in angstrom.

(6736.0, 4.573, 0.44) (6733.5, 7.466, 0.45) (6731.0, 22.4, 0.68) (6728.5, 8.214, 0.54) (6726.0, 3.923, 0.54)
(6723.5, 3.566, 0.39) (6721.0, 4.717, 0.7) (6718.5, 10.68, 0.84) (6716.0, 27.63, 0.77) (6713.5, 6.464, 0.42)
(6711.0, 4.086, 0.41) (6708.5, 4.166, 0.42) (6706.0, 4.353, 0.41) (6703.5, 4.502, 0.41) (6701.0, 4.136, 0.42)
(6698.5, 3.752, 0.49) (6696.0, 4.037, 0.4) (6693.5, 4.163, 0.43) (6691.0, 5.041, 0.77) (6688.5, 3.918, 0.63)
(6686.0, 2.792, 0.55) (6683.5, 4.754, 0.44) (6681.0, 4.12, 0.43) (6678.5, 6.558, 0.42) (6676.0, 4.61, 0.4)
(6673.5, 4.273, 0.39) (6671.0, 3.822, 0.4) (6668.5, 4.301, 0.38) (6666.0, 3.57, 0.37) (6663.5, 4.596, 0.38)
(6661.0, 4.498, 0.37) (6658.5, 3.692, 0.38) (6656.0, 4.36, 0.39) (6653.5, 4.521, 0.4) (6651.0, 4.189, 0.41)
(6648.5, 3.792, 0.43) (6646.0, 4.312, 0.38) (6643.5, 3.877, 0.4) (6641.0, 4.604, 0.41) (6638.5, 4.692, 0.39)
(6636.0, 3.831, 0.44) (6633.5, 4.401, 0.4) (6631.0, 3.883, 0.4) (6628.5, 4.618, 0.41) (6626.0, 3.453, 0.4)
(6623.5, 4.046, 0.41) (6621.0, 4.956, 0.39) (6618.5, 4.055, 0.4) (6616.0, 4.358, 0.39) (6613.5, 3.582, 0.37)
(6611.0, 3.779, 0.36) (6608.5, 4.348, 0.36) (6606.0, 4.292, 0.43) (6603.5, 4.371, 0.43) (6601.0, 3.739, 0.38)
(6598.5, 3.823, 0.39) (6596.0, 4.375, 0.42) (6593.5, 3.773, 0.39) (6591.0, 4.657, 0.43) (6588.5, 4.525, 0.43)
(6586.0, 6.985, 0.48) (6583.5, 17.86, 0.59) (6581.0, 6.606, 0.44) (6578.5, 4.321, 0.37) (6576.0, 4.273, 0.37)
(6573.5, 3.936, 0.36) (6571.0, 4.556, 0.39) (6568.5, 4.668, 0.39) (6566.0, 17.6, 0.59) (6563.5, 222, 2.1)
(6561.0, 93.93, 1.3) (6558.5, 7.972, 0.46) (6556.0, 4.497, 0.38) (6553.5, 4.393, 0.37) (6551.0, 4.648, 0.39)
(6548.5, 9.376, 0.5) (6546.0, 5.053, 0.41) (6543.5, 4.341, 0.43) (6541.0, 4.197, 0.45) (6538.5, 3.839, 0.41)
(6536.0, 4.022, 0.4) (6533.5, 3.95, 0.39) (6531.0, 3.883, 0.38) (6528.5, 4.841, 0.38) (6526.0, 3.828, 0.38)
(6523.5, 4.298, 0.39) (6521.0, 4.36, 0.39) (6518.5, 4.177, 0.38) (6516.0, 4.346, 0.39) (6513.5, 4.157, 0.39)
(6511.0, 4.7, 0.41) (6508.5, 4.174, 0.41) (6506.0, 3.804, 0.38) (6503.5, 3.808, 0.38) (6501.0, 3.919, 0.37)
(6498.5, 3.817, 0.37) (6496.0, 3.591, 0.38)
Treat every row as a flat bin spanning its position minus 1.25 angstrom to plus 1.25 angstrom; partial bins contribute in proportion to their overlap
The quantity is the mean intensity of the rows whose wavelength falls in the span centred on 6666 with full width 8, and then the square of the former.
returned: 17.3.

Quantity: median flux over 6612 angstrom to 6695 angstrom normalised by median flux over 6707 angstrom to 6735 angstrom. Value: 0.7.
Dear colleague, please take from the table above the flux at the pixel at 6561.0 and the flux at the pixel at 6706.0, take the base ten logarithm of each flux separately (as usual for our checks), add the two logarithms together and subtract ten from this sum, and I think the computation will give -7.4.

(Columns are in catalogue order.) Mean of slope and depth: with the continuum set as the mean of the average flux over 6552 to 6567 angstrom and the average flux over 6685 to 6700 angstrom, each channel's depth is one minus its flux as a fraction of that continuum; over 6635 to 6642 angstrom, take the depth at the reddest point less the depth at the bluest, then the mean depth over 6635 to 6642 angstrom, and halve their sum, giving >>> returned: 0.417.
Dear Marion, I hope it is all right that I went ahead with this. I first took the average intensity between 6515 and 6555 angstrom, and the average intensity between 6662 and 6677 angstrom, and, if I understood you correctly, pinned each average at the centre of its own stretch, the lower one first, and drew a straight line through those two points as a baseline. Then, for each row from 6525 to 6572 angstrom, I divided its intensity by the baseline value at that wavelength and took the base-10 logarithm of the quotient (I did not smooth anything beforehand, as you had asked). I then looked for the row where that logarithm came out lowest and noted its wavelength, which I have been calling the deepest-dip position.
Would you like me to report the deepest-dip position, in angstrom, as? 6526.0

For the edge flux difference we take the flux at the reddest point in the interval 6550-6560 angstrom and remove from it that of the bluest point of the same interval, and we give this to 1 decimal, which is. 3.3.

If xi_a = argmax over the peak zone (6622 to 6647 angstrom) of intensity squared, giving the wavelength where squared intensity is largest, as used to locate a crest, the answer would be 6638.5 angstrom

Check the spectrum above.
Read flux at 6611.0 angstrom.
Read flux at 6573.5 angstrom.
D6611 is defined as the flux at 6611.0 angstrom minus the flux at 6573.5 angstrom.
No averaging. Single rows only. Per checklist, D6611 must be -0.2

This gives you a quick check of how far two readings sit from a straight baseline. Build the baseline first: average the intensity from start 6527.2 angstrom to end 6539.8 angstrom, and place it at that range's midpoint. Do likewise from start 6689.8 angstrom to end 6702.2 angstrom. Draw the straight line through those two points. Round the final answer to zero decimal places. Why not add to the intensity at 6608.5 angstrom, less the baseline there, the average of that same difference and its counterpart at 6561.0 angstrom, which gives 45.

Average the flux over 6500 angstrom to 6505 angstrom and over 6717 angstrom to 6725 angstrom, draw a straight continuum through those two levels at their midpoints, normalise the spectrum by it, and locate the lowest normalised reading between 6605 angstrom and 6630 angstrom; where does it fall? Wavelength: 6626.0 angstrom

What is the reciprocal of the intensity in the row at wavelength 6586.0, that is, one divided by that 0.143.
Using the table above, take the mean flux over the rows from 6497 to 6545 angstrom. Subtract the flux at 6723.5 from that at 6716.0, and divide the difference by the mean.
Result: 5.8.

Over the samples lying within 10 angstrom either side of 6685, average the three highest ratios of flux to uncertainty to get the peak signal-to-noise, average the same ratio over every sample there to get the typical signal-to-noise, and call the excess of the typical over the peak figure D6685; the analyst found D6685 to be -3.3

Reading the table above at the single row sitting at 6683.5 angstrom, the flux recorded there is 4.754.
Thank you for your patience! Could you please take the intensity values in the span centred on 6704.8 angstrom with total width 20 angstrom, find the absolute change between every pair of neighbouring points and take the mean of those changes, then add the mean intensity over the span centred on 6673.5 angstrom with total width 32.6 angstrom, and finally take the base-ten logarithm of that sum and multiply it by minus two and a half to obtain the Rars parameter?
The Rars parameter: -1.7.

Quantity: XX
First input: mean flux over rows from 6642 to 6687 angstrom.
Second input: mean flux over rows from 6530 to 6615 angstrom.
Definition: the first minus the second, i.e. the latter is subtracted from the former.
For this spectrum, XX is -10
